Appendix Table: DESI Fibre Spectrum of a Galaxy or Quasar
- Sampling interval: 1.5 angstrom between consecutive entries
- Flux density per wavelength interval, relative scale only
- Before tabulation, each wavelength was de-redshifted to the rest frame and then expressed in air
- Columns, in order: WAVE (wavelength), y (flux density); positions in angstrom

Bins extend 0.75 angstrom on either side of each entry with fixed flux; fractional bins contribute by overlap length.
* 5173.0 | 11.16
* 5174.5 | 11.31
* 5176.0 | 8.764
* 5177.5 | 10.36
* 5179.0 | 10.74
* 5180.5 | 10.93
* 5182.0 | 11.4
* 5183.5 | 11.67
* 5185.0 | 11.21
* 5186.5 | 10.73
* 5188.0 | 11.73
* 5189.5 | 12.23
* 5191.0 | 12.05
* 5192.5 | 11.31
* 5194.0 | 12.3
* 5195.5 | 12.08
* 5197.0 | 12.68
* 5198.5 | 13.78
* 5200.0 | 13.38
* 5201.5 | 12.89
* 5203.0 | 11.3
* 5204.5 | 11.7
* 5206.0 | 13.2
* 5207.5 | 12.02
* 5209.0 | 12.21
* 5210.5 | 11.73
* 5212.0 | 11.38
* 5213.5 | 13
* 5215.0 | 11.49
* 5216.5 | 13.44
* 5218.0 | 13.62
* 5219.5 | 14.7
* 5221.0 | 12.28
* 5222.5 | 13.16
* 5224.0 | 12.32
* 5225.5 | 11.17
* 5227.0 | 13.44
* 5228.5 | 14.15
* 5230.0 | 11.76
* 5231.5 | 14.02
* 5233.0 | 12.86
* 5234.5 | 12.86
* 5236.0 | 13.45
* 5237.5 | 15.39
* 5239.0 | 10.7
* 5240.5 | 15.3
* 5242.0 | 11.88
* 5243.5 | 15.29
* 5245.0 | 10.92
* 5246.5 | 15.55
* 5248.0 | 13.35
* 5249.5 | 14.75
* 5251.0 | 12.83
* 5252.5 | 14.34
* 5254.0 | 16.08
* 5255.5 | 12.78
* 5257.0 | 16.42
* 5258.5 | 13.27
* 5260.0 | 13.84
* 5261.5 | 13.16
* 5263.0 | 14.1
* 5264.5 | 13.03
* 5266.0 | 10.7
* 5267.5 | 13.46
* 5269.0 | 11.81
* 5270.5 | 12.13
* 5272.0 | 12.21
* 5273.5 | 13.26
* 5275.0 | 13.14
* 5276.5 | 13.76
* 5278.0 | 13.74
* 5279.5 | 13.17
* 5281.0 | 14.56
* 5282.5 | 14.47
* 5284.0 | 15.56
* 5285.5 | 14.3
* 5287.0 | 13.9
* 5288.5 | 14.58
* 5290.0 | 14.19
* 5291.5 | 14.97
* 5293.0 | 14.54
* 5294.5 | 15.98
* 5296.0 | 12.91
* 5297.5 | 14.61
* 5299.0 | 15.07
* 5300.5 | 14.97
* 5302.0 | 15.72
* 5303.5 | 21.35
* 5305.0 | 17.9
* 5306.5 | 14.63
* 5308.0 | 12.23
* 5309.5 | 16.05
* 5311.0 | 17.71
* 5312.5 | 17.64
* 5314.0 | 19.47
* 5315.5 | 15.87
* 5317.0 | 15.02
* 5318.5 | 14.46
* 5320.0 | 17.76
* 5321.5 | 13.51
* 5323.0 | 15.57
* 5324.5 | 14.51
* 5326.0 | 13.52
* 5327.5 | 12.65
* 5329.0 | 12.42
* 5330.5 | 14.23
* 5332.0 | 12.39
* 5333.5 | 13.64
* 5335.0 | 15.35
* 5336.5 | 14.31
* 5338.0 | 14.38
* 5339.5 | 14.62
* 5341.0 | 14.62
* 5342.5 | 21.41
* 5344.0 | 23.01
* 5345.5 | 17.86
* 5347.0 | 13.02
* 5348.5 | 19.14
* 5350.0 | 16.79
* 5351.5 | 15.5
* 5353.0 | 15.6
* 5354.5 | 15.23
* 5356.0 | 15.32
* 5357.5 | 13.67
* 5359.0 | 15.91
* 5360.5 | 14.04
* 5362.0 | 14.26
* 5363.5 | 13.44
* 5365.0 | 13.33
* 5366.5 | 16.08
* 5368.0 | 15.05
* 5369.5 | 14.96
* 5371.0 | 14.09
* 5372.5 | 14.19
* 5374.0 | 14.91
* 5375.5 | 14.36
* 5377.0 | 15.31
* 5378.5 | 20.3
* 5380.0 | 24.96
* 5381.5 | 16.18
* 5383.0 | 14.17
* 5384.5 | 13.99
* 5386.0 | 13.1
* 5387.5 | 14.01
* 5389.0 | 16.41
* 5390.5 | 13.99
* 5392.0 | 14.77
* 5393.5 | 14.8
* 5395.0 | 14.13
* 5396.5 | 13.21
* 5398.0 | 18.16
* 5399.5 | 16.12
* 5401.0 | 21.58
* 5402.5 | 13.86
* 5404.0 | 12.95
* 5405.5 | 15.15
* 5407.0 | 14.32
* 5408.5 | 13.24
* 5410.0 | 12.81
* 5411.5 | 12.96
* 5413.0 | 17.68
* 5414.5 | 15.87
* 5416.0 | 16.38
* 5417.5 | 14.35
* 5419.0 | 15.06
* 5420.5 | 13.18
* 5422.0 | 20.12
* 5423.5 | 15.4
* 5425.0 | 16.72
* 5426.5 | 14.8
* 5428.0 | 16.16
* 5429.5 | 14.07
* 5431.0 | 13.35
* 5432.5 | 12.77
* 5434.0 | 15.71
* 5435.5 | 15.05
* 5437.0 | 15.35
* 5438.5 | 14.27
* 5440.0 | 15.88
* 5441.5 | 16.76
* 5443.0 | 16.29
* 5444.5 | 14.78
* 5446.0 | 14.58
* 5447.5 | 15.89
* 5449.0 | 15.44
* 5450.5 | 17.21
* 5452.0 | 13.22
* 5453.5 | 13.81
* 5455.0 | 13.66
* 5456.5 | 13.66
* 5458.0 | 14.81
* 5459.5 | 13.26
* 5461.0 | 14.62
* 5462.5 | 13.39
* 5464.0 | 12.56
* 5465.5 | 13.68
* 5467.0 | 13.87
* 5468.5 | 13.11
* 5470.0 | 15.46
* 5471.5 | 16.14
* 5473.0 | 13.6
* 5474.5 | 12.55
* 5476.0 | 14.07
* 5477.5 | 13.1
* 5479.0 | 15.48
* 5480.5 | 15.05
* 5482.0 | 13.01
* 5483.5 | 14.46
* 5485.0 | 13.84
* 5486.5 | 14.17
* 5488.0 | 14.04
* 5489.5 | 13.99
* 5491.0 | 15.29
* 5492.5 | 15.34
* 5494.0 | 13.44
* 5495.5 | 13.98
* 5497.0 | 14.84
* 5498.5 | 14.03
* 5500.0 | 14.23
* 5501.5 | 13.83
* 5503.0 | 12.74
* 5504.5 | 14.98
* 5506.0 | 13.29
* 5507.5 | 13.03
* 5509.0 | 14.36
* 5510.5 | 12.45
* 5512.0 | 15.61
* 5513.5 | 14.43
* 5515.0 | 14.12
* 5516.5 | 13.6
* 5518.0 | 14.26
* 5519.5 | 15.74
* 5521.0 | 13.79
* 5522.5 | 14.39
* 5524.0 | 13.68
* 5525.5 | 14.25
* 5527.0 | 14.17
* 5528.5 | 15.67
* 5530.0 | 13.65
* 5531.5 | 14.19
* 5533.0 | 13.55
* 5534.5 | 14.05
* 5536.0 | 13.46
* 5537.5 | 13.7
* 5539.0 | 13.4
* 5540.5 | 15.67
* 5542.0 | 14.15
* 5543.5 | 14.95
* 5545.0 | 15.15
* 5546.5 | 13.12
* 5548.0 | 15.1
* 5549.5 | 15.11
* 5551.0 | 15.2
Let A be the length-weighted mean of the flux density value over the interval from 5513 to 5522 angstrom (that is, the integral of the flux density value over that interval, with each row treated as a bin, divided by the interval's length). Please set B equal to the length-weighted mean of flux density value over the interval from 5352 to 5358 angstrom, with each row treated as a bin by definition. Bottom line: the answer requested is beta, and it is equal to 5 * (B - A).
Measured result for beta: 3.5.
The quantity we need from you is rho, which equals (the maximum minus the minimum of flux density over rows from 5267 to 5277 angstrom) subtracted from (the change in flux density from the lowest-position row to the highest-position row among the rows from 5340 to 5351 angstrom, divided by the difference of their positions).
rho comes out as -1.7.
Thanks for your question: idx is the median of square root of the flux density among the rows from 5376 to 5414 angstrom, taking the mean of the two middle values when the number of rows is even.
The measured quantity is 3.78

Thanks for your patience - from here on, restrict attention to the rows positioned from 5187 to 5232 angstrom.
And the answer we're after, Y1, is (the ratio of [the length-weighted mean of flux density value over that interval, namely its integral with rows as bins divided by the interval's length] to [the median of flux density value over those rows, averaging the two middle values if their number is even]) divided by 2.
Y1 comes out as 0.510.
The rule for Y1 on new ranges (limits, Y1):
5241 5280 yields 0.506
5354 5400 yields 0.516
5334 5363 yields 0.521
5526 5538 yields 0.507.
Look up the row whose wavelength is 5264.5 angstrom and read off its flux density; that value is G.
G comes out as 13.03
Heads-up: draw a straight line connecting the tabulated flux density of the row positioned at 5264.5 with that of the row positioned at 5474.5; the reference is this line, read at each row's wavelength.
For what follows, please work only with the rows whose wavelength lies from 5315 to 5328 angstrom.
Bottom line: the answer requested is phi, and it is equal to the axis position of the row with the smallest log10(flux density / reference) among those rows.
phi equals 5327.5 angstrom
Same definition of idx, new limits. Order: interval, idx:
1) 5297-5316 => 3.98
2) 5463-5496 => 3.74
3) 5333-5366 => 3.86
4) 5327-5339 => 3.73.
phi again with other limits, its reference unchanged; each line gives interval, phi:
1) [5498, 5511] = 5510.5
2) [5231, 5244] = 5239.0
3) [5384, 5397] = 5386.0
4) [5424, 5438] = 5432.5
